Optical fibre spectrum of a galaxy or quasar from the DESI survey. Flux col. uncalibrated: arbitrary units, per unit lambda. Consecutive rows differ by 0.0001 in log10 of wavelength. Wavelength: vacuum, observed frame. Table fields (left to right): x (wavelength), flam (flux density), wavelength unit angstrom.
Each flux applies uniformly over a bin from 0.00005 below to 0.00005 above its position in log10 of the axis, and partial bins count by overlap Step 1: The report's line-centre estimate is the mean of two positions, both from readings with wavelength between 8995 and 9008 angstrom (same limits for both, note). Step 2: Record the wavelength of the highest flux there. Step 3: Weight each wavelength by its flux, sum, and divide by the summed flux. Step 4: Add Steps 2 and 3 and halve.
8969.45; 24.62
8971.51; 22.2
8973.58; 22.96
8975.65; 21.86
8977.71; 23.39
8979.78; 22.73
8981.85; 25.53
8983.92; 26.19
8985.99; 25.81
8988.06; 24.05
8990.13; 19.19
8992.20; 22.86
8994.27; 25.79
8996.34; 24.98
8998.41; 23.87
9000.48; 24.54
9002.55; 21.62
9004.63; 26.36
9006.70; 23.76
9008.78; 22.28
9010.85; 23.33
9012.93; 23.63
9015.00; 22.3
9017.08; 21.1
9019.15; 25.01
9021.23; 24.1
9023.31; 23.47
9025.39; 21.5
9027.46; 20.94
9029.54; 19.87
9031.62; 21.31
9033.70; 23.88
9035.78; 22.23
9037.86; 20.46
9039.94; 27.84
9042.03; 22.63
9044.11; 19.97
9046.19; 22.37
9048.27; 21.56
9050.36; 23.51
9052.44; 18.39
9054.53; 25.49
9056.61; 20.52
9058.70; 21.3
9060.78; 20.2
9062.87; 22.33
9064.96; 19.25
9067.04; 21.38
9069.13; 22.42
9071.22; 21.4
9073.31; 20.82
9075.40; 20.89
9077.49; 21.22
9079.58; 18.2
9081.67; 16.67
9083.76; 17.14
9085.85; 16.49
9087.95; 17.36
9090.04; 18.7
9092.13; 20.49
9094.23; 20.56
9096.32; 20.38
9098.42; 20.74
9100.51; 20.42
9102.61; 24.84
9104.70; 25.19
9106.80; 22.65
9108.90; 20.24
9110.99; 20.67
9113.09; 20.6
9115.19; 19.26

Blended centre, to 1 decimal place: 9003.1 angstrom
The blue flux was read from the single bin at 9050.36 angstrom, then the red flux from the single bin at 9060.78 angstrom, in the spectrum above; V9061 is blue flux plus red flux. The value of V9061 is 44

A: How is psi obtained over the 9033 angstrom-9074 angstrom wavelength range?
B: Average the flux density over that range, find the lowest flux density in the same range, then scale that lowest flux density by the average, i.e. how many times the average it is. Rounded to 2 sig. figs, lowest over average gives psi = 0.84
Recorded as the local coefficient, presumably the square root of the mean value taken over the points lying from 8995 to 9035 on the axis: 4.80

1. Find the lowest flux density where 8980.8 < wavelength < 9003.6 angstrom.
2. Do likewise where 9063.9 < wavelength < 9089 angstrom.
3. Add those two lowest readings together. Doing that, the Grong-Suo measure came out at 35.7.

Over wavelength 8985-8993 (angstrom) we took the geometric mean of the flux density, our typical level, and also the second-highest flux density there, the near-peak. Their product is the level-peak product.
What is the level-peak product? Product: 549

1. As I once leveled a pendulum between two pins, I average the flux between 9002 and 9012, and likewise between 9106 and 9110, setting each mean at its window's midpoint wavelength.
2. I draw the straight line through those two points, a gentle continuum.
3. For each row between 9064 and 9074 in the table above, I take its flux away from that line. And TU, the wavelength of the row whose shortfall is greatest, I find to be 9064.96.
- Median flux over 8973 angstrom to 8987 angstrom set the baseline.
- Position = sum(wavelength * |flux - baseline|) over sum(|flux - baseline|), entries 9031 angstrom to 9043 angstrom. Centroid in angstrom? 9037.4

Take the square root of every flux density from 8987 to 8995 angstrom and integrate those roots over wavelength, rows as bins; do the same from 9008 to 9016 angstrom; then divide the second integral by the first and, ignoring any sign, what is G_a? 1.00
